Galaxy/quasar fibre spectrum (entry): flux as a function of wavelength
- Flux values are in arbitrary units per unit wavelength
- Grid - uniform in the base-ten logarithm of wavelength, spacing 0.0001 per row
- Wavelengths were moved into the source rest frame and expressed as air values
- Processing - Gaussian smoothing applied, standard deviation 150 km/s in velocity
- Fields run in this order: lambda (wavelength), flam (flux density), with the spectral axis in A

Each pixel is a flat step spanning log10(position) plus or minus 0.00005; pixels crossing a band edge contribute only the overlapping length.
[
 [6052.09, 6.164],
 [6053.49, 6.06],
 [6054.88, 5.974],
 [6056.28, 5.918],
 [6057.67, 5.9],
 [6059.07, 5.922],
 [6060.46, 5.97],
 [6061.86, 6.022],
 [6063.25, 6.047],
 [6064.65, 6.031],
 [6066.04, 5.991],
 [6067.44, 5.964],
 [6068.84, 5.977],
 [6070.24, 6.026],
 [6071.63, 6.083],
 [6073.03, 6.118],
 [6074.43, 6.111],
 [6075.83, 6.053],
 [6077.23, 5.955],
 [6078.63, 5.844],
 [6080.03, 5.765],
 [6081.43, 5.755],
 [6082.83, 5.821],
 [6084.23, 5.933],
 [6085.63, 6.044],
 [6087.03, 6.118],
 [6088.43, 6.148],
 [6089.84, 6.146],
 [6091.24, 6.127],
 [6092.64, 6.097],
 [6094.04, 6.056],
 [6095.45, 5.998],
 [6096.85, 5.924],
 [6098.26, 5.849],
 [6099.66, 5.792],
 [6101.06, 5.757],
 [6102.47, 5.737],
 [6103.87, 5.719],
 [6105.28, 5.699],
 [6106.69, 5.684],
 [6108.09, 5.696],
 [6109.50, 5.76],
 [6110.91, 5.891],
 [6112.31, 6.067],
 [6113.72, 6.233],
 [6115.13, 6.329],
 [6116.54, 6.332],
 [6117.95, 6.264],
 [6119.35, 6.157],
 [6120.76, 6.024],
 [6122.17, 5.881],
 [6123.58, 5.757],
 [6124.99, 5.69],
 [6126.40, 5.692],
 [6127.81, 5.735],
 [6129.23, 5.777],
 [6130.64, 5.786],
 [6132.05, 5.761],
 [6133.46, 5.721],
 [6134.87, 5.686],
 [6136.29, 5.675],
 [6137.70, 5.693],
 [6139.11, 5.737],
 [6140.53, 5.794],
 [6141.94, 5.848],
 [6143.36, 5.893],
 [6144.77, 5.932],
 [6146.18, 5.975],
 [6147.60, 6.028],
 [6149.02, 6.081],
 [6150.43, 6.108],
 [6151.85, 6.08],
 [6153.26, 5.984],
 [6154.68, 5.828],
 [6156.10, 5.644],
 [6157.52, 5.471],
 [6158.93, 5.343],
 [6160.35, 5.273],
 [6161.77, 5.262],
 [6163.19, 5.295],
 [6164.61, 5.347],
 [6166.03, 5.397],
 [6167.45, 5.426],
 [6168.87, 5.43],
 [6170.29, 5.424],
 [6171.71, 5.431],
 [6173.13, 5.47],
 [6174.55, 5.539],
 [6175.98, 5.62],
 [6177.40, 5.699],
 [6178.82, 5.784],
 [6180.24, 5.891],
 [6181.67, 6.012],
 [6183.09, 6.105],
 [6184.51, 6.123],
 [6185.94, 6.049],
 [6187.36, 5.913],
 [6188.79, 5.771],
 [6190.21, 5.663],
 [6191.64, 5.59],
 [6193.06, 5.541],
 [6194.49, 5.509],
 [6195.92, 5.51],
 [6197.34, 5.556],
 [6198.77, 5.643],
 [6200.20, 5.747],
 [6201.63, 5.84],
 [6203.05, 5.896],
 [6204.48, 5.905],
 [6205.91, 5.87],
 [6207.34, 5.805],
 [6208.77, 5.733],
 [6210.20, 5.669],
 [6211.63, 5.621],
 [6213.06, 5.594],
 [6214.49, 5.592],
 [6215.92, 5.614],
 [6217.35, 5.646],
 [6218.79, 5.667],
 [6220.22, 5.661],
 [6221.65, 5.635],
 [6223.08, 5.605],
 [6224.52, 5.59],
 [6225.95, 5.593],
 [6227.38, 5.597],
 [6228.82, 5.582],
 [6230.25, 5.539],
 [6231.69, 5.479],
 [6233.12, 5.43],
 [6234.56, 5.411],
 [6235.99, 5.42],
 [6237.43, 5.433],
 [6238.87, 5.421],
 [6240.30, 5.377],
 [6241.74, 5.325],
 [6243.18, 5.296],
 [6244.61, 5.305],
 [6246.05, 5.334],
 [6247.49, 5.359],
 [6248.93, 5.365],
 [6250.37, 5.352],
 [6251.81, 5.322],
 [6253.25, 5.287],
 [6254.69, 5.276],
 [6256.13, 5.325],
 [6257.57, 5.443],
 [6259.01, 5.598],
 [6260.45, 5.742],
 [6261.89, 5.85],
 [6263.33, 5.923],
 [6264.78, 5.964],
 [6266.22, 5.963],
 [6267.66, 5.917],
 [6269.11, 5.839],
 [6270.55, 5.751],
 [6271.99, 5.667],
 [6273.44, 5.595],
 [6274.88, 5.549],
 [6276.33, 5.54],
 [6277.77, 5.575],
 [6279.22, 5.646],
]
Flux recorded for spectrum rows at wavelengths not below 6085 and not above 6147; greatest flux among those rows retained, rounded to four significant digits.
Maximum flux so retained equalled 6.332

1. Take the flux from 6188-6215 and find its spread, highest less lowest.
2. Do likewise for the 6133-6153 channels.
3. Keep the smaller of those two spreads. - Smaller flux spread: 0.40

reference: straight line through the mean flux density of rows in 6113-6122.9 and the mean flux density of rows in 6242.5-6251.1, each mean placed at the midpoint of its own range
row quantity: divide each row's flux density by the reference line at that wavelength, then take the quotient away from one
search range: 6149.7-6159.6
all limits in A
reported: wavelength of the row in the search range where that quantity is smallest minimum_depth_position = 6150.43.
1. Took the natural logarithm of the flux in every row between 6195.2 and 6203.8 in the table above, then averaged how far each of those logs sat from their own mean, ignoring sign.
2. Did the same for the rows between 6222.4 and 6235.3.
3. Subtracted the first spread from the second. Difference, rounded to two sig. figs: -0.011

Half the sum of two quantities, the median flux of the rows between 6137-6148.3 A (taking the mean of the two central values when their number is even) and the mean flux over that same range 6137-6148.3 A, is 5.87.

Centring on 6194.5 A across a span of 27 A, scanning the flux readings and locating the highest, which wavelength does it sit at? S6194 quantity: 6184.51 A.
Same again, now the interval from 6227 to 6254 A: 6227.38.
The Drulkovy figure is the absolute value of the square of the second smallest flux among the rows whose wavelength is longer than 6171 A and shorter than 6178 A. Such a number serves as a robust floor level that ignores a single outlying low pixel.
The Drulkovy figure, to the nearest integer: 30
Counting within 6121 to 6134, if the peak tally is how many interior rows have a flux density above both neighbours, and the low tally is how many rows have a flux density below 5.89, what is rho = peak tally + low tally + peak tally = 11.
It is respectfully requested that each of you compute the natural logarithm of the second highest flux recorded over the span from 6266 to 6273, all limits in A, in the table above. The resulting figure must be 1.778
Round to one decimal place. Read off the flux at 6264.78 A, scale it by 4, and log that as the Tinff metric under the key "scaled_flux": 23.9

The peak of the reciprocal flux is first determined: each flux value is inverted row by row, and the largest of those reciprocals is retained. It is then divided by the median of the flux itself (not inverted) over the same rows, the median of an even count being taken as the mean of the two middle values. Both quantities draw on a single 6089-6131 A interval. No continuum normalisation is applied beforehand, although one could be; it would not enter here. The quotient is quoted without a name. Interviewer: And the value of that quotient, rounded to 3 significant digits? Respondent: 0.0300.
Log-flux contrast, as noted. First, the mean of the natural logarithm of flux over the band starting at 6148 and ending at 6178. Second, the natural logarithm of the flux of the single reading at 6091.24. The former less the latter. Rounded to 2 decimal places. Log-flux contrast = -0.09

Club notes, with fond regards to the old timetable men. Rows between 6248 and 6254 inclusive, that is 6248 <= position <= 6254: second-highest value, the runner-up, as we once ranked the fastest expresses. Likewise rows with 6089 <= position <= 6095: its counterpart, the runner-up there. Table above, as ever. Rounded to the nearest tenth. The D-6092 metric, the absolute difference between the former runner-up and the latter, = 0.8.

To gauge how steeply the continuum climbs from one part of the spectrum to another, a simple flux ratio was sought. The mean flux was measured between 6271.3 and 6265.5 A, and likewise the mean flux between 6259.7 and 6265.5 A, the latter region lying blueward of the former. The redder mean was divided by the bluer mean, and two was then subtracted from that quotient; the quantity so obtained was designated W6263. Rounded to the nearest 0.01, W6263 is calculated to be -1.00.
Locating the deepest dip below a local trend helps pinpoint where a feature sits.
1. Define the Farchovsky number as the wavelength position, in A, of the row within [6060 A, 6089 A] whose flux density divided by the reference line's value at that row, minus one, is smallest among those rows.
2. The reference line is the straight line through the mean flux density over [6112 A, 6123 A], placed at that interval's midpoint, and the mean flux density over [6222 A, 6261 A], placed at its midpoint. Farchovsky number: 6081.43 A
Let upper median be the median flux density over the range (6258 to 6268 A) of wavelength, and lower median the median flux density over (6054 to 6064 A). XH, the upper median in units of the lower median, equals 0.99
